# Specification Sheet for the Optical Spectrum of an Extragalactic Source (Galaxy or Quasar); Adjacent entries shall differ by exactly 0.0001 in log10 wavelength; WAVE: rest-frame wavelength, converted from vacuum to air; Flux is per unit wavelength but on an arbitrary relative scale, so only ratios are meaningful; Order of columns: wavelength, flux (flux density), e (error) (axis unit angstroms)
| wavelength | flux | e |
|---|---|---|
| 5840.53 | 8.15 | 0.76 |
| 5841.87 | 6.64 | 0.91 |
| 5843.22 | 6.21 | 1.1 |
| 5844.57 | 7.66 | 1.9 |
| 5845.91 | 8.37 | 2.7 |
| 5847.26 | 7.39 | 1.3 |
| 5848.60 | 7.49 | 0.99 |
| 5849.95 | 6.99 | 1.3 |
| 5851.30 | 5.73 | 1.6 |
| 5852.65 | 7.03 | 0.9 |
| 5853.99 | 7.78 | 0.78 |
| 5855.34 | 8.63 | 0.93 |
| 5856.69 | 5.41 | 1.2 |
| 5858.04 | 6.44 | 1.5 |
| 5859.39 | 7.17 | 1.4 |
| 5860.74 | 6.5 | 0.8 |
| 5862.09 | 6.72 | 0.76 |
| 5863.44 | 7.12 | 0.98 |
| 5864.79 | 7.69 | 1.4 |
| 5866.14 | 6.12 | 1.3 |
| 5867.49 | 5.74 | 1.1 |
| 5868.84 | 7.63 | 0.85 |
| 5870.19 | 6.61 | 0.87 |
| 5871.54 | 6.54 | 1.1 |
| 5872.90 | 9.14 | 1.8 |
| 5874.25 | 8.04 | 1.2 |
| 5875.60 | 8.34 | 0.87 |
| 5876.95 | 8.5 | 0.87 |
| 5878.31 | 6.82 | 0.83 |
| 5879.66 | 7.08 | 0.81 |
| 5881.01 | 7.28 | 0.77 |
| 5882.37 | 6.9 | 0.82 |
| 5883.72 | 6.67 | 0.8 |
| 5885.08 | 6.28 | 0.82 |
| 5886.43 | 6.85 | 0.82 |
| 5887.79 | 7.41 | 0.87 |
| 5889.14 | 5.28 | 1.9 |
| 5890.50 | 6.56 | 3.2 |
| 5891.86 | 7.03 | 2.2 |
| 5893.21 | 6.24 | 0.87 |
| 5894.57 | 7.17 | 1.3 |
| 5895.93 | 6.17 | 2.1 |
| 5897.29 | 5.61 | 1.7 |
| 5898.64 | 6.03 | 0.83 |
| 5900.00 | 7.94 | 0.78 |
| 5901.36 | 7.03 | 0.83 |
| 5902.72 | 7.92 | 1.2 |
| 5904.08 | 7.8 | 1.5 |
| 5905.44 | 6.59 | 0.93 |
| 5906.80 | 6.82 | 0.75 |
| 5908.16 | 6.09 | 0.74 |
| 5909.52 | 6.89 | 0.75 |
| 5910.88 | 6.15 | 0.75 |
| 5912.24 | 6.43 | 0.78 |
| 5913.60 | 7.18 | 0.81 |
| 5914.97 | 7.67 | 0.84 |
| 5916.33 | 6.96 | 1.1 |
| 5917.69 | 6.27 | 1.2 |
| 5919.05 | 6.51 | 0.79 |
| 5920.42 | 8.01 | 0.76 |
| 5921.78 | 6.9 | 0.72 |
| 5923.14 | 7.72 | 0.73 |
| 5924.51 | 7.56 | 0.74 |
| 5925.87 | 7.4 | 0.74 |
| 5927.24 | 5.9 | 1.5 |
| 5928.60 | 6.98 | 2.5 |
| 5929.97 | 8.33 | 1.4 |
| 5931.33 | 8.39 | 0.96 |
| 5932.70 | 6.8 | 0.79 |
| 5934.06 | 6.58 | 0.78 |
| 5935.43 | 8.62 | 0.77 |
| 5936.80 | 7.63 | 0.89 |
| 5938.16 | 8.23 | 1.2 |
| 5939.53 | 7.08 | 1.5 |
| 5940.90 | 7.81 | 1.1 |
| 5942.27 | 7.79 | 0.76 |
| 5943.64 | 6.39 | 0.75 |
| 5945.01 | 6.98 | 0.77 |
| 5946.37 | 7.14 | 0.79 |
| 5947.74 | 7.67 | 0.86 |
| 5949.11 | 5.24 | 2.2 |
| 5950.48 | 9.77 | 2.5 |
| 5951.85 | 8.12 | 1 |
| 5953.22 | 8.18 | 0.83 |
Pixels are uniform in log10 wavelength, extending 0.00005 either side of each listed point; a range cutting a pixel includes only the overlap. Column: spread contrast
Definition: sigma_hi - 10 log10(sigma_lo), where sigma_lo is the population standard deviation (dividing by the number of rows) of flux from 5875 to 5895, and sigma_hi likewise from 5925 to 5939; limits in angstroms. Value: 2.0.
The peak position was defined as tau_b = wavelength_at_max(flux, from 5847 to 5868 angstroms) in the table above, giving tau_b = 5855.34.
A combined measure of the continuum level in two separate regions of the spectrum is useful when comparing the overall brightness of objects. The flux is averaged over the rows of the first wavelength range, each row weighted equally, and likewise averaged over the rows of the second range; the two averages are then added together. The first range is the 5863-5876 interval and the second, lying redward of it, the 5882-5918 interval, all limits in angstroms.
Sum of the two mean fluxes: 14.0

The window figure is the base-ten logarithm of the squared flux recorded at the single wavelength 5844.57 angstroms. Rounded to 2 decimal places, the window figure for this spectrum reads 1.77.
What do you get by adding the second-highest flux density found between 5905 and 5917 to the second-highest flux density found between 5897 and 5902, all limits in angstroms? 14.2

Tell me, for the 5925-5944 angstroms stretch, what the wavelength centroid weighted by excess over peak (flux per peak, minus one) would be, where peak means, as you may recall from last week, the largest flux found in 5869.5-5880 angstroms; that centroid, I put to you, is 5934.5 angstroms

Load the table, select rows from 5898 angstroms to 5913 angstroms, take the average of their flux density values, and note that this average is 6.88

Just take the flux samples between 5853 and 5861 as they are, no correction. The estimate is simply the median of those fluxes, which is 6.8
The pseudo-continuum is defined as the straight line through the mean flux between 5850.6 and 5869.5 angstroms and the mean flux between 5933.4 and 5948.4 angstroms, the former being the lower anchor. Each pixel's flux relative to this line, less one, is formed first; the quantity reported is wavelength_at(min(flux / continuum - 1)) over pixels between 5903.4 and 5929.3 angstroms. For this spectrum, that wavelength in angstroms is 5927.24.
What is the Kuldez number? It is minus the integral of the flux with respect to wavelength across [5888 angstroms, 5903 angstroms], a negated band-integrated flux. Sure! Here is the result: -99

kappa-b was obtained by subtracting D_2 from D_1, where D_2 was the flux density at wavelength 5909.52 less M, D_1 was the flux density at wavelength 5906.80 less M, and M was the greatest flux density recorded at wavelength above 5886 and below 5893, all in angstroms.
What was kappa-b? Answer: -0.1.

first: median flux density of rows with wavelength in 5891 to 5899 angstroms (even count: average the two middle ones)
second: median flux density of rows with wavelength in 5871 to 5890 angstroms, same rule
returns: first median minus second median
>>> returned -0.8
